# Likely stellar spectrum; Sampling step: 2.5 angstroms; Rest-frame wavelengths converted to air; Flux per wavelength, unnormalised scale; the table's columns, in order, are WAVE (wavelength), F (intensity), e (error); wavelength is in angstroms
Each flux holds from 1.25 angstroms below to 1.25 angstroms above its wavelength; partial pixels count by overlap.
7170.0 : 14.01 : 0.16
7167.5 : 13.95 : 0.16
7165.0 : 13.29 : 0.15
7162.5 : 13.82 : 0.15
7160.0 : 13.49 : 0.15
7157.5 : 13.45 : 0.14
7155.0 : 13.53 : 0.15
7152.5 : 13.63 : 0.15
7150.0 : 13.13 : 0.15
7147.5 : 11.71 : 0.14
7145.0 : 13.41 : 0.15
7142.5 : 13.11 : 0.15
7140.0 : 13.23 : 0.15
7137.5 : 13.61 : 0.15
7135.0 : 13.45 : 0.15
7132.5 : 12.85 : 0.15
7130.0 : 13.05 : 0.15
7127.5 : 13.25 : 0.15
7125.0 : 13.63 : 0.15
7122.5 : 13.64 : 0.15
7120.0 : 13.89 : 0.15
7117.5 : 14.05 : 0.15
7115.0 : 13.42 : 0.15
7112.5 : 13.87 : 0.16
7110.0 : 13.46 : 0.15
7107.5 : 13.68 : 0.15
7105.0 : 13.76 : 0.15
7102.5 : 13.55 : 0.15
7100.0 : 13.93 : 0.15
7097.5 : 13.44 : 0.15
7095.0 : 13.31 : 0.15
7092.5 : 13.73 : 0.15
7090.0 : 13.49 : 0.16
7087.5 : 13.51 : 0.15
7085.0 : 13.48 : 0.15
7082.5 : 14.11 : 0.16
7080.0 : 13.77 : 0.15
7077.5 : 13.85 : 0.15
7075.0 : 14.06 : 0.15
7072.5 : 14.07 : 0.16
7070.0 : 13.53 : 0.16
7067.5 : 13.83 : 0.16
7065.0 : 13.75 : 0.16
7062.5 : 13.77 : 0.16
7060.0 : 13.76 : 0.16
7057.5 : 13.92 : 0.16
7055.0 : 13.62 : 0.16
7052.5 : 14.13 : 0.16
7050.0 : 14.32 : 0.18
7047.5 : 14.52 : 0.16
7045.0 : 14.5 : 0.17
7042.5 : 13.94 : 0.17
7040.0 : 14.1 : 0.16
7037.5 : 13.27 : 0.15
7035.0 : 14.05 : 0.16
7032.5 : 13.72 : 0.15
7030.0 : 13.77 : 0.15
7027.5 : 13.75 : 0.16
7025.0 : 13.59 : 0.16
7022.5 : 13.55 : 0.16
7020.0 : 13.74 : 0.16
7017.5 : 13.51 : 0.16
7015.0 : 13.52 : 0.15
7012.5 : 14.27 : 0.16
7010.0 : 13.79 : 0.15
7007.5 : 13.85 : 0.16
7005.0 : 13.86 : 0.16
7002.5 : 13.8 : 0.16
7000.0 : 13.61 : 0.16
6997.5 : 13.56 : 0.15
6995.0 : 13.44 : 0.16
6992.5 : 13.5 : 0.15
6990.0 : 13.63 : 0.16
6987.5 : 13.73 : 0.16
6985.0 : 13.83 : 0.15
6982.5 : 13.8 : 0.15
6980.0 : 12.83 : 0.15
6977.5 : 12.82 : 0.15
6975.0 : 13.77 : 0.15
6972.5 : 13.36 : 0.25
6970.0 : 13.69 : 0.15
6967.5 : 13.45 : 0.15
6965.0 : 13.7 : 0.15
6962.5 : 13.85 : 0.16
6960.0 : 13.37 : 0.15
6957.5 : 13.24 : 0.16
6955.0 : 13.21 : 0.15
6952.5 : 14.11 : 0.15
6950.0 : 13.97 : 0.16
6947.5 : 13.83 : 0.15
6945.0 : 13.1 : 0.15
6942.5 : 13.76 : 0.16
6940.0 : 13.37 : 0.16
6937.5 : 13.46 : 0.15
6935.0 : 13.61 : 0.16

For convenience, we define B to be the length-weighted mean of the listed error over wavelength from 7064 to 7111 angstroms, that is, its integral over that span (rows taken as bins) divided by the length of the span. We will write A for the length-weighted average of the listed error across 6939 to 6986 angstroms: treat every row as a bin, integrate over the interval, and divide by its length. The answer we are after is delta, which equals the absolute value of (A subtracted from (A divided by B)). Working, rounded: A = 0.158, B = 0.153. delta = 0.873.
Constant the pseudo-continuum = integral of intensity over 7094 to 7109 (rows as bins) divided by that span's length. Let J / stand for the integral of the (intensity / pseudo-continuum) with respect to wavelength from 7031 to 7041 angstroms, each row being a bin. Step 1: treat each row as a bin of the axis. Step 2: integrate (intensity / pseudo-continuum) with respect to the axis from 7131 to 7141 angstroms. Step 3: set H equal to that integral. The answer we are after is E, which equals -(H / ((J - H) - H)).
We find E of 1.04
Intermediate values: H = 9.75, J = 10.1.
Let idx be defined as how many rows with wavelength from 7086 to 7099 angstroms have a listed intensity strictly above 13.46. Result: 3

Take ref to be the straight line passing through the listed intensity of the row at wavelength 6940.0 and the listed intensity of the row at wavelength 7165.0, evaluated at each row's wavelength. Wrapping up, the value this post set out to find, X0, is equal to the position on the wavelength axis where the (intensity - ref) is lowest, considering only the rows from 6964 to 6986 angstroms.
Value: 6977.5 angstroms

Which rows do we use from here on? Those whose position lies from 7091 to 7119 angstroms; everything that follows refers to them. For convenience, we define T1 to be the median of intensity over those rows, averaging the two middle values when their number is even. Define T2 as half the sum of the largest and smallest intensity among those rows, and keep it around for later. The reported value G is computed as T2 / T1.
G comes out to 1.00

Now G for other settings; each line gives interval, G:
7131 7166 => 0.95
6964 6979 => 0.98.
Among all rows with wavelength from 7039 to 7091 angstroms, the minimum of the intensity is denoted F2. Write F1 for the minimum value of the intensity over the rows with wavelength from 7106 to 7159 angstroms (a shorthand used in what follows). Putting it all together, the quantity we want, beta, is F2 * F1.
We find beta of 158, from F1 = 11.71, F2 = 13.48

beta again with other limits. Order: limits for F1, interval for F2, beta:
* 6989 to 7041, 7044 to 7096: 177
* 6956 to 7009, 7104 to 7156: 150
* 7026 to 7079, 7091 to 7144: 171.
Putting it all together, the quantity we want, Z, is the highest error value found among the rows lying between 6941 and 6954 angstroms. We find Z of 0.160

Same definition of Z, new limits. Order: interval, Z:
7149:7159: 0.150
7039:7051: 0.180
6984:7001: 0.160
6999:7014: 0.160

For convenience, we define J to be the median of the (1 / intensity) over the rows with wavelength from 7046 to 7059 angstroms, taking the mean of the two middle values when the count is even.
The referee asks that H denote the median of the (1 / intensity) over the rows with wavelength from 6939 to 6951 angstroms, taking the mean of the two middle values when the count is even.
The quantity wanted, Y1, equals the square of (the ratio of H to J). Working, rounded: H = 0.0727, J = 0.071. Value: 1.05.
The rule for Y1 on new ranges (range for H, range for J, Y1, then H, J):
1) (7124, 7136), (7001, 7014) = 1.09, 0.0755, 0.072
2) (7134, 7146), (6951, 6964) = 0.99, 0.0746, 0.075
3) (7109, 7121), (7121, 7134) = 0.91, 0.0721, 0.075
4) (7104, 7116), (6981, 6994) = 1.01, 0.0731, 0.073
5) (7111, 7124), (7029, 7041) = 0.99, 0.0721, 0.073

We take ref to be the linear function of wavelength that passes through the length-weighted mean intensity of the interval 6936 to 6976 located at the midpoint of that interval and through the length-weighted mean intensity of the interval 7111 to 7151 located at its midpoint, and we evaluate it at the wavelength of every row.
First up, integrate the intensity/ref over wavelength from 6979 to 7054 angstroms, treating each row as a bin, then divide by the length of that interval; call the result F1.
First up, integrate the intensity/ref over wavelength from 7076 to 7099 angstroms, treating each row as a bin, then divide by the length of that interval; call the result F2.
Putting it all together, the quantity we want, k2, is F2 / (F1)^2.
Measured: 0.98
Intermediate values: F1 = 1.022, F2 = 1.02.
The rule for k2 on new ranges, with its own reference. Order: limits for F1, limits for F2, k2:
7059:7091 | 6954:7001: 0.94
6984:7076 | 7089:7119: 0.97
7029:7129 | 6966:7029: 0.95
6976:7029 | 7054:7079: 1.01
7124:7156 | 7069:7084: 1.06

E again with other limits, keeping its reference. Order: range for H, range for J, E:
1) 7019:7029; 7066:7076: 1.02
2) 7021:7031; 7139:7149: 0.94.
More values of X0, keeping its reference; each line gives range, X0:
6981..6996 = 6995.0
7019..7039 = 7037.5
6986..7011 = 6995.0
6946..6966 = 6955.0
